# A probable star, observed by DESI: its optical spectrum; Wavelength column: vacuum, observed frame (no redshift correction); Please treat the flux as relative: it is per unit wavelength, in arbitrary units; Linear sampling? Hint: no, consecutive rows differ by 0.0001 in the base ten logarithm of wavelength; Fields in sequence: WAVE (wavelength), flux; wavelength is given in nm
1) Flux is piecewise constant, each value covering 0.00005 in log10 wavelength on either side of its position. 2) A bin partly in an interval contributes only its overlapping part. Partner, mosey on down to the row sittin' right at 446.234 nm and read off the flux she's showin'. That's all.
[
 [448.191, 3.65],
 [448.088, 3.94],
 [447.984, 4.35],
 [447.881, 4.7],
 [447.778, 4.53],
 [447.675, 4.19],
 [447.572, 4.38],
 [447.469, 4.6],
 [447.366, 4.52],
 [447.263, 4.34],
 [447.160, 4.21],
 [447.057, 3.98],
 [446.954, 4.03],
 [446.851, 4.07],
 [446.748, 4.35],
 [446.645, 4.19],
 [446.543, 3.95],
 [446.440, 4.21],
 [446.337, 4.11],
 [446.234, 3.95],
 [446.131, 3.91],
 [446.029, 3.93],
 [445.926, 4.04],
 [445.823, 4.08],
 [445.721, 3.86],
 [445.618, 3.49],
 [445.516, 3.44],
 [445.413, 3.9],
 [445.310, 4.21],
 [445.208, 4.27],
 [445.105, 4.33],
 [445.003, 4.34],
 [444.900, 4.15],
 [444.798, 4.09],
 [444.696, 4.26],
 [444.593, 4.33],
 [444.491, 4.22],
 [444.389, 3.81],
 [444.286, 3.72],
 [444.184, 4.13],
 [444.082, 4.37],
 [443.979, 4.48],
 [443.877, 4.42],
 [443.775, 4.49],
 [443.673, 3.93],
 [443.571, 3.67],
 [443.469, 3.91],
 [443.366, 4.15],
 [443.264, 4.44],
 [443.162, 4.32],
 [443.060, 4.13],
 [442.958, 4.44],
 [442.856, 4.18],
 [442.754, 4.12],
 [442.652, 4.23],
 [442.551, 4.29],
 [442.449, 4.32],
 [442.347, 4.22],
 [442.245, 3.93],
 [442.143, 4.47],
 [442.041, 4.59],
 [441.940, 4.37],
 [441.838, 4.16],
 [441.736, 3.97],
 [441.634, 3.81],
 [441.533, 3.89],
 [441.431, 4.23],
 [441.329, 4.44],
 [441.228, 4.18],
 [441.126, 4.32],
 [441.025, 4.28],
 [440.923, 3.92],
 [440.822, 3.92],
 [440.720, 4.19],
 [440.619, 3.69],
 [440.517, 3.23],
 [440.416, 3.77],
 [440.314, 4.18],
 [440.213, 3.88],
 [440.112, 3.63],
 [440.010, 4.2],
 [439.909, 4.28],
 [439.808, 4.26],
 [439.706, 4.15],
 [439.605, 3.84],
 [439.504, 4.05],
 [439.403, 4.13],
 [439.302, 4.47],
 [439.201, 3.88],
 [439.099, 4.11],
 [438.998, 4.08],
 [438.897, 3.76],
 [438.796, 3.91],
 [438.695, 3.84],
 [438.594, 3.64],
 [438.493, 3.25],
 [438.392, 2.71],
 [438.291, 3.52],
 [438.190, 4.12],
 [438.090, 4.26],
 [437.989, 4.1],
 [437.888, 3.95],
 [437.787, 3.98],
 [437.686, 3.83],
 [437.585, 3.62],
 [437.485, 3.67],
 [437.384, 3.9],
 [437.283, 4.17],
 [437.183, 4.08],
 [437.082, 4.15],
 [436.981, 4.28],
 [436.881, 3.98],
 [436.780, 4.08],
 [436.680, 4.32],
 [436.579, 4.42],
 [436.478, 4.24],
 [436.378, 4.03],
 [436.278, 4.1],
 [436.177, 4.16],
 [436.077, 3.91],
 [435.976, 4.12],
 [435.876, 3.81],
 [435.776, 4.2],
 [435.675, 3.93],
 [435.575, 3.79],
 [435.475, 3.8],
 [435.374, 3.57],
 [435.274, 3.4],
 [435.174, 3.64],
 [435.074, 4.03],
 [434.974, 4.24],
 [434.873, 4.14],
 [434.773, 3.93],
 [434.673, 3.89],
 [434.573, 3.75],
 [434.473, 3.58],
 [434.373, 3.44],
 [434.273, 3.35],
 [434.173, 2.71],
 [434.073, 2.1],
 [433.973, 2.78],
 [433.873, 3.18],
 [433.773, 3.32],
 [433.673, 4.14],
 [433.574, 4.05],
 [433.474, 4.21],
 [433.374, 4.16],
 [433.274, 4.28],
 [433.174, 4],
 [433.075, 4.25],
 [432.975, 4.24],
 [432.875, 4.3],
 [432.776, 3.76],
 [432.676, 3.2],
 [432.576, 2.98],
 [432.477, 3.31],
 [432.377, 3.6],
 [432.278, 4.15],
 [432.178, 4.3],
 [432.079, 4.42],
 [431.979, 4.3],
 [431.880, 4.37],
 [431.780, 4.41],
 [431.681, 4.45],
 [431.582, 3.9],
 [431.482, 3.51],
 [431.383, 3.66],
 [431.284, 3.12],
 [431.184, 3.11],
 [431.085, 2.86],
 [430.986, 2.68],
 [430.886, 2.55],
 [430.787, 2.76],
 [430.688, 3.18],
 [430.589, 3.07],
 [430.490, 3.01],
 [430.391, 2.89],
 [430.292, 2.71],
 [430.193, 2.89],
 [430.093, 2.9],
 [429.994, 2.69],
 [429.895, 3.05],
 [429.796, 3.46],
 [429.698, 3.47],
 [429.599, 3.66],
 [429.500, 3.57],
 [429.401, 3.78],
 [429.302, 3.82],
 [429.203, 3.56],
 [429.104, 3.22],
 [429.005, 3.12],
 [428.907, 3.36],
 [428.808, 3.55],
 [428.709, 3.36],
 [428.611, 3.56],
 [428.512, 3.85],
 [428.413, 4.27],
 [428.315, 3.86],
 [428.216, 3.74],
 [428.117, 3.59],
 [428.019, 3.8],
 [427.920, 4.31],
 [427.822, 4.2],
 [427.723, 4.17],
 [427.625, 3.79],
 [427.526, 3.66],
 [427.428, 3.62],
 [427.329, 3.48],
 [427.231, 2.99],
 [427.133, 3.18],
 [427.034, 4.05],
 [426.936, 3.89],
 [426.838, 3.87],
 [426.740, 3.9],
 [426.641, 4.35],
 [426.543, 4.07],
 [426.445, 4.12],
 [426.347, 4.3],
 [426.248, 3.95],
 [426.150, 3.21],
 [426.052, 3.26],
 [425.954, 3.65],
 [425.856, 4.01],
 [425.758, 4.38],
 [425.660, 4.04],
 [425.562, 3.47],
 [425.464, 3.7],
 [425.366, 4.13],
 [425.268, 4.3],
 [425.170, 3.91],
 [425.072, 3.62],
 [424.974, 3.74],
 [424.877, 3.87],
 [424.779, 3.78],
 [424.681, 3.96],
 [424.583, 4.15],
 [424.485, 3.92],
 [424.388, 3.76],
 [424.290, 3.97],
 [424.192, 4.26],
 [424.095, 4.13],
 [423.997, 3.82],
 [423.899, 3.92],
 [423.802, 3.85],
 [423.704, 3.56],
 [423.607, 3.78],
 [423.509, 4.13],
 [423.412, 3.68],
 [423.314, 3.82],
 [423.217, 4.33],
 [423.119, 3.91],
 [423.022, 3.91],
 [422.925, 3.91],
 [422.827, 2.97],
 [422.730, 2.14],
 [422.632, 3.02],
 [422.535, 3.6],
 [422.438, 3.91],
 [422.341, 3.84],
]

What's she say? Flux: 3.95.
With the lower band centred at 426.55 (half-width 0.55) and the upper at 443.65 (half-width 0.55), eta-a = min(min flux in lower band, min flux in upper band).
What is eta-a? 3.21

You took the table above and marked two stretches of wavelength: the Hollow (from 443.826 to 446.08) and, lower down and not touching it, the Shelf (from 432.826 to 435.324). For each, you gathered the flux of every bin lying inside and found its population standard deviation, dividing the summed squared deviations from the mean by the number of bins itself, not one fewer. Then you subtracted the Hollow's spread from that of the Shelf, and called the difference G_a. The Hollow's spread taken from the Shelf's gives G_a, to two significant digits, 0.28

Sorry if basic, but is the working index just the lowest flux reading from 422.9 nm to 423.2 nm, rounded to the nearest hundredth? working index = 3.91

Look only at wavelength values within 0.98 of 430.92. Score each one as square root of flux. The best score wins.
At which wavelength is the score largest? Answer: 431.681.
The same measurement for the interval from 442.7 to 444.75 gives 443.775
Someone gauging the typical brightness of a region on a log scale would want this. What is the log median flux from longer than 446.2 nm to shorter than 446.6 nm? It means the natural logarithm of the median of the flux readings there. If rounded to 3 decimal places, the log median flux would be 1.394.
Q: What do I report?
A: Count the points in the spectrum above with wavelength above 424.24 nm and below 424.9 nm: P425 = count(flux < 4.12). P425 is 6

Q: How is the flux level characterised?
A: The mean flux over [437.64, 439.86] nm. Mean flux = 3.90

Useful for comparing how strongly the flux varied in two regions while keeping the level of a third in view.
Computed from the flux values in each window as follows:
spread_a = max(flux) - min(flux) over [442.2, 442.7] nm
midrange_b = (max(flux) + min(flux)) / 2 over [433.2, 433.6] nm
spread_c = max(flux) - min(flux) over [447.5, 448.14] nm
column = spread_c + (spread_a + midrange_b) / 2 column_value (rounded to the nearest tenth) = 3.0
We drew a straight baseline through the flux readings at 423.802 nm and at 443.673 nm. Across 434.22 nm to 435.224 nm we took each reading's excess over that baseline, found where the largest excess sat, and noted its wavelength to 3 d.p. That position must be 434.974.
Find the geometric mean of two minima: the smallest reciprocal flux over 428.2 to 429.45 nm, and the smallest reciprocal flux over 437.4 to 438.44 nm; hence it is 0.234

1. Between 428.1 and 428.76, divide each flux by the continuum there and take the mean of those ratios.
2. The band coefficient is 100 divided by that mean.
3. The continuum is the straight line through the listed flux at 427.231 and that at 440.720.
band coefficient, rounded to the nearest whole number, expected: 83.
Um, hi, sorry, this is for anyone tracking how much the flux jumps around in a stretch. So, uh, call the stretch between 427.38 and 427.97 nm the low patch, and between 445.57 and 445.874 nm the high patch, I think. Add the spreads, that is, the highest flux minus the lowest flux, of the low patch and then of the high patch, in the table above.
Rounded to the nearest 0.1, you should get 1.3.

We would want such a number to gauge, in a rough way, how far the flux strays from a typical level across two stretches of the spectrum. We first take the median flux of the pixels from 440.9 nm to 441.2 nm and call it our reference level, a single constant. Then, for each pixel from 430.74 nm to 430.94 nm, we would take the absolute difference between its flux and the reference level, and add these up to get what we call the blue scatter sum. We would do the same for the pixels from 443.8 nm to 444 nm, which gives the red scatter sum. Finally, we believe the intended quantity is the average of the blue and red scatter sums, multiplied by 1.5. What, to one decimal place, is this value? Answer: 2.7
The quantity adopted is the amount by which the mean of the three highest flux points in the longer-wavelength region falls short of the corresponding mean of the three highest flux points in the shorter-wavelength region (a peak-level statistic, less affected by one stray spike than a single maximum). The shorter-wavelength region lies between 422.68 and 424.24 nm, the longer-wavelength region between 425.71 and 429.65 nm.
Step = -0.11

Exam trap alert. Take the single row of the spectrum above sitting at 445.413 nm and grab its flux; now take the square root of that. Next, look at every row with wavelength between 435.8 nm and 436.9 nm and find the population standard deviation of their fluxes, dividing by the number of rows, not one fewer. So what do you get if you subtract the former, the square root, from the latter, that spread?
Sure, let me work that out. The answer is -1.81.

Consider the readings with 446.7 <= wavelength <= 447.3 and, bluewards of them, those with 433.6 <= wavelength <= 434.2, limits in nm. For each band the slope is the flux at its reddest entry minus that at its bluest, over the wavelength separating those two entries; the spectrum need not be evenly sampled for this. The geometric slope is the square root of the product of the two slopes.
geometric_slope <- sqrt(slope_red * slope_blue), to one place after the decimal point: 0.2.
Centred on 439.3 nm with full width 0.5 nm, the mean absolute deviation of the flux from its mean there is 0.14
